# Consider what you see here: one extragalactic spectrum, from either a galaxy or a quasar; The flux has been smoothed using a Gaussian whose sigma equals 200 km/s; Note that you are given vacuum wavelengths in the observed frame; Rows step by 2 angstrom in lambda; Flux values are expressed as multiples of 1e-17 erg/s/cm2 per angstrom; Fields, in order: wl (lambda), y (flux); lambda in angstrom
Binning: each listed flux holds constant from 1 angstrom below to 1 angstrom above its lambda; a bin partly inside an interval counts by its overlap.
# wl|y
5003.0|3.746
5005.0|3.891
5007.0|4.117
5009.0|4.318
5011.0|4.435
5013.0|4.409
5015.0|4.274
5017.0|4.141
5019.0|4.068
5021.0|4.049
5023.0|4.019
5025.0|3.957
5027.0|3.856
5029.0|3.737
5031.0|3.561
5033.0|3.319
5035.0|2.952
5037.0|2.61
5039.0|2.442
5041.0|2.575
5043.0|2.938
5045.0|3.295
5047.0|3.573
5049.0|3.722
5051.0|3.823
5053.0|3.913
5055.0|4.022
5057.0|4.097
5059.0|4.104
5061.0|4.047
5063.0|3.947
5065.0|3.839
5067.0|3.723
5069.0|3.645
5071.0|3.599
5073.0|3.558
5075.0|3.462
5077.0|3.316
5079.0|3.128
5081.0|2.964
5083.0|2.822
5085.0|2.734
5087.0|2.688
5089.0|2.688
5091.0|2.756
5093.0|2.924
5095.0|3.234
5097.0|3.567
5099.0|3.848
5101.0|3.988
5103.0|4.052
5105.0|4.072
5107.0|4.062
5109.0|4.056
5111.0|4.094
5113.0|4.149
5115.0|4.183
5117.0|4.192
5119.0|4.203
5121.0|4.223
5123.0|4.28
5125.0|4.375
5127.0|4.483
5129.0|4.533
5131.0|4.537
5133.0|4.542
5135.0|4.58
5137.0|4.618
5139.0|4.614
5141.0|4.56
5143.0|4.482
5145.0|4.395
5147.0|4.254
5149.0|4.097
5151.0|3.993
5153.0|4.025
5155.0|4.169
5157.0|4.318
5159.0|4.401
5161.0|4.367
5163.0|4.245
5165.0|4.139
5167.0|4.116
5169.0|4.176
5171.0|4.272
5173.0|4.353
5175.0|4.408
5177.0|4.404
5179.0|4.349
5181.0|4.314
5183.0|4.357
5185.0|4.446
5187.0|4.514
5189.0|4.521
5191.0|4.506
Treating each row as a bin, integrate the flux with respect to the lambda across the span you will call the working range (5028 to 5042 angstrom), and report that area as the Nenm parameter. 42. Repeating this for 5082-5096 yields 40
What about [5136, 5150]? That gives 62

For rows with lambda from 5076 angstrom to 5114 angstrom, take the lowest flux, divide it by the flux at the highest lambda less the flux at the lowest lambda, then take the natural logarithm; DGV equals 1.2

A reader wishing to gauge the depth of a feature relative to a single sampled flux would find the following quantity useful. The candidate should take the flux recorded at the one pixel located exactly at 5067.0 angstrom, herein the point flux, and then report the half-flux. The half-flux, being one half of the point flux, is 1.86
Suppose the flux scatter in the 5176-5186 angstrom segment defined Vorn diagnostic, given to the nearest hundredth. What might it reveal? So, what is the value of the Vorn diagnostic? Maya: 0.05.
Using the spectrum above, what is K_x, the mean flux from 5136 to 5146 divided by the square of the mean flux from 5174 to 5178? 0.23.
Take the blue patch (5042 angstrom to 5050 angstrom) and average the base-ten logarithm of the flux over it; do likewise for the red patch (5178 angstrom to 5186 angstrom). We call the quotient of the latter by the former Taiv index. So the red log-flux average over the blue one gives 1.21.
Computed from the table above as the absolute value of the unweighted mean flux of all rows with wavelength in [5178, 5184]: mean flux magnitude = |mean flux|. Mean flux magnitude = 4.3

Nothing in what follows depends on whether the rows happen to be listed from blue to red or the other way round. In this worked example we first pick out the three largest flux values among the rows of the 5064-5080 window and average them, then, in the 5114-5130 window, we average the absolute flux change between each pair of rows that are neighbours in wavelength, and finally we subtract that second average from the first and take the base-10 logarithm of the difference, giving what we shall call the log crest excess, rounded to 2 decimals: 0.57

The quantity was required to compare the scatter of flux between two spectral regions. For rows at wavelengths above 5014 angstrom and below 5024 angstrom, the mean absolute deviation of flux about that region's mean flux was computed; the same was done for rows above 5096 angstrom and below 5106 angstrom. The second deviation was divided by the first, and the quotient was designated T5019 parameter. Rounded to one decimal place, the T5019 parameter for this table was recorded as 2.0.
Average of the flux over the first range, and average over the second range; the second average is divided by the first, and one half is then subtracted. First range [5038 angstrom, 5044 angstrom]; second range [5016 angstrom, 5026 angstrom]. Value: 1.0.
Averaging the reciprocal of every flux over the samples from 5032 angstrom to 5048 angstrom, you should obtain 0.343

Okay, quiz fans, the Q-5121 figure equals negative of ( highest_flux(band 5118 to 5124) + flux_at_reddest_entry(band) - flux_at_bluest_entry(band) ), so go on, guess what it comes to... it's -4.36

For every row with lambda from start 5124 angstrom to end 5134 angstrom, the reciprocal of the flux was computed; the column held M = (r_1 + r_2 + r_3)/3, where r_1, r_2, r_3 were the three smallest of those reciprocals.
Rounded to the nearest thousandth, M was 0.220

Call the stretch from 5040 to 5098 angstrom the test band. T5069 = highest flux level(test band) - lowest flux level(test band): 1.53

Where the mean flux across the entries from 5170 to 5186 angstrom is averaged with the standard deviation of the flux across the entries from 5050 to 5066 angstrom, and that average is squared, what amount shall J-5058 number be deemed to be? 5.0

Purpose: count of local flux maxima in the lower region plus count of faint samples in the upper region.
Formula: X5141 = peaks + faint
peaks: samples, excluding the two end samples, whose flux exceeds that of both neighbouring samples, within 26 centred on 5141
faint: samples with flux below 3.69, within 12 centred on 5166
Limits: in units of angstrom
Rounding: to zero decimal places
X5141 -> 1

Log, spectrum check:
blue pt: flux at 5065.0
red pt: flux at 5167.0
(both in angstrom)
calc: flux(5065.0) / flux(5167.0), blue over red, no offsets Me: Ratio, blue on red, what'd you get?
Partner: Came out 0.93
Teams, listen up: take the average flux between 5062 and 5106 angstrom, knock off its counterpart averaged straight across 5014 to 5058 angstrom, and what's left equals -0.20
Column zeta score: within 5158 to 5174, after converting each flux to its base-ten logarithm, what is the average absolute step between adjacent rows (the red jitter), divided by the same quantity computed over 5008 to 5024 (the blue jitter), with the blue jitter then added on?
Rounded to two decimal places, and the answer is 0.99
